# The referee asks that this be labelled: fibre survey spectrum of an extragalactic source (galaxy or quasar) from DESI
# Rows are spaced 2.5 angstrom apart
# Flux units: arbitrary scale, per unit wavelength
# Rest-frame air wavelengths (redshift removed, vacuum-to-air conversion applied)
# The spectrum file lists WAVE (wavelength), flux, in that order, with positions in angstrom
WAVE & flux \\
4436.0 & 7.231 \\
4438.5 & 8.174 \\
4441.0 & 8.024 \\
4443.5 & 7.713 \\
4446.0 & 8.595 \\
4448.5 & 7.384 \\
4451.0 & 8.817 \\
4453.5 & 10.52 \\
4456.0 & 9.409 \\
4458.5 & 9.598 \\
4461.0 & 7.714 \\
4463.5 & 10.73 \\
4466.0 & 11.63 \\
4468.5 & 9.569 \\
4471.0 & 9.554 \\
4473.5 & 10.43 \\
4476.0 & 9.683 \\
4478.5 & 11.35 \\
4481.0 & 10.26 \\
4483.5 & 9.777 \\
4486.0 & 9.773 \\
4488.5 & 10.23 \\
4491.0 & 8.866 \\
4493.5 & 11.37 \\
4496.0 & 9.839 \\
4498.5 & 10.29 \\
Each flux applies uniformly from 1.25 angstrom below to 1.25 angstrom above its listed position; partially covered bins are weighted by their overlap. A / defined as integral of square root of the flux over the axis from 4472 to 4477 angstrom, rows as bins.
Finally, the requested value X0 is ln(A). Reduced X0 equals 2.76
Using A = 15.8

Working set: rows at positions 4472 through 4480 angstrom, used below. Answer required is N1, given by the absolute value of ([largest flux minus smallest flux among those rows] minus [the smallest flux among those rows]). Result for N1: 8.0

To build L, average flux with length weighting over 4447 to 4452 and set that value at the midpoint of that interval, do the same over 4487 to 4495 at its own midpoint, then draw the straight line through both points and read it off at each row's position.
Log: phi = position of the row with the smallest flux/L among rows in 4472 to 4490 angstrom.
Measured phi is 4486.0 angstrom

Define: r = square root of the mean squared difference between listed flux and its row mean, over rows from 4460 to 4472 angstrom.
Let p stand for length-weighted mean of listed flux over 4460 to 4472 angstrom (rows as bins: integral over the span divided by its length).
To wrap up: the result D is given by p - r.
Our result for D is 8.6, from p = 9.9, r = 1.3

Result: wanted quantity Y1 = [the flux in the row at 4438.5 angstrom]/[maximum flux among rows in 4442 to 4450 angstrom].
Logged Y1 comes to 0.951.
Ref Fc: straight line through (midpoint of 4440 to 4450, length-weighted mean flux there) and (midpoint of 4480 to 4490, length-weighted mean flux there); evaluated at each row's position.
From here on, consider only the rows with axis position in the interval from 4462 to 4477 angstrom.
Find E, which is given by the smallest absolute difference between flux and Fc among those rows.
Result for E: 0.164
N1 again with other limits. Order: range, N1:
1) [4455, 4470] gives 3.8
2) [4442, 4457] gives 4.2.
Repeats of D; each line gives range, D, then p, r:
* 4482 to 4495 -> 9.2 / 10.0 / 0.8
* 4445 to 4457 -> 7.9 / 8.9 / 1.0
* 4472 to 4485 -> 9.7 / 10.3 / 0.6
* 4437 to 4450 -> 7.6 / 8.0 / 0.4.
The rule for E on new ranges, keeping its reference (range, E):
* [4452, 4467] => 0.903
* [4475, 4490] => 0.078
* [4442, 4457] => 0.160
